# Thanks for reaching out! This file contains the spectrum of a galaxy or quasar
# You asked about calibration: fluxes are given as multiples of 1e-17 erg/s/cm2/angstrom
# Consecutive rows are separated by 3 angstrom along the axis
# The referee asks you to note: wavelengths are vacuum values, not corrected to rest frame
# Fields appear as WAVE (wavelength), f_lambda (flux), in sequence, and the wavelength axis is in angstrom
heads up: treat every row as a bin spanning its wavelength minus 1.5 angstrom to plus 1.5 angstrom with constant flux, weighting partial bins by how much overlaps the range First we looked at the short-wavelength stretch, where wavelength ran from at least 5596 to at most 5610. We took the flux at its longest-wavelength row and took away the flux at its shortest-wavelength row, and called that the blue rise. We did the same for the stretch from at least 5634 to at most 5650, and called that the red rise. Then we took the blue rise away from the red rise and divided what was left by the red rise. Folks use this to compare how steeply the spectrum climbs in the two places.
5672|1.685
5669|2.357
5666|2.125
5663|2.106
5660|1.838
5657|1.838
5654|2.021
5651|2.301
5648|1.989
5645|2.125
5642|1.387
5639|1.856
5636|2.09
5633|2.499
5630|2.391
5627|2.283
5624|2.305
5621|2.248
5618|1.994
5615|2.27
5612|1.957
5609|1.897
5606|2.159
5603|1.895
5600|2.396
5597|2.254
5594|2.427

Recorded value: -2.5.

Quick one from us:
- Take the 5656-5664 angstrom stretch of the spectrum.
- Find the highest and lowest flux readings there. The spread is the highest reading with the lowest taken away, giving 0.27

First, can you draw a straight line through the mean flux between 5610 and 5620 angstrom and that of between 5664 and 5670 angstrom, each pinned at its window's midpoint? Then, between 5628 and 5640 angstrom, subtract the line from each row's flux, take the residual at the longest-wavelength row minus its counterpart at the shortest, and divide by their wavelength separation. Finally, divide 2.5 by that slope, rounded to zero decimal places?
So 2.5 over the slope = -40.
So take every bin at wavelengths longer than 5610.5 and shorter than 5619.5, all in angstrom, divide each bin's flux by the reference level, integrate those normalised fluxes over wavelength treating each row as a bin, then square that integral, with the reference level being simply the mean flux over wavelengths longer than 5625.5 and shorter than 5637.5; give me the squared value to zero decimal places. 65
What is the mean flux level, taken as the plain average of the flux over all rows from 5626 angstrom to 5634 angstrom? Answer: 2.39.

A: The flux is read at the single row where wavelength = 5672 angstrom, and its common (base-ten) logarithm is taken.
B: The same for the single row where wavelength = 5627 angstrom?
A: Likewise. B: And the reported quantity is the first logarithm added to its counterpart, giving 0.59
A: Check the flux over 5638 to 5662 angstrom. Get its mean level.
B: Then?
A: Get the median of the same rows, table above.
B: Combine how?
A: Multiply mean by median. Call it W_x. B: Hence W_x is 3.7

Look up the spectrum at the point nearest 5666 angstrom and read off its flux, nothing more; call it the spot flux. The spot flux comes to 2.125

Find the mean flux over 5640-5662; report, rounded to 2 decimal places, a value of 1.93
